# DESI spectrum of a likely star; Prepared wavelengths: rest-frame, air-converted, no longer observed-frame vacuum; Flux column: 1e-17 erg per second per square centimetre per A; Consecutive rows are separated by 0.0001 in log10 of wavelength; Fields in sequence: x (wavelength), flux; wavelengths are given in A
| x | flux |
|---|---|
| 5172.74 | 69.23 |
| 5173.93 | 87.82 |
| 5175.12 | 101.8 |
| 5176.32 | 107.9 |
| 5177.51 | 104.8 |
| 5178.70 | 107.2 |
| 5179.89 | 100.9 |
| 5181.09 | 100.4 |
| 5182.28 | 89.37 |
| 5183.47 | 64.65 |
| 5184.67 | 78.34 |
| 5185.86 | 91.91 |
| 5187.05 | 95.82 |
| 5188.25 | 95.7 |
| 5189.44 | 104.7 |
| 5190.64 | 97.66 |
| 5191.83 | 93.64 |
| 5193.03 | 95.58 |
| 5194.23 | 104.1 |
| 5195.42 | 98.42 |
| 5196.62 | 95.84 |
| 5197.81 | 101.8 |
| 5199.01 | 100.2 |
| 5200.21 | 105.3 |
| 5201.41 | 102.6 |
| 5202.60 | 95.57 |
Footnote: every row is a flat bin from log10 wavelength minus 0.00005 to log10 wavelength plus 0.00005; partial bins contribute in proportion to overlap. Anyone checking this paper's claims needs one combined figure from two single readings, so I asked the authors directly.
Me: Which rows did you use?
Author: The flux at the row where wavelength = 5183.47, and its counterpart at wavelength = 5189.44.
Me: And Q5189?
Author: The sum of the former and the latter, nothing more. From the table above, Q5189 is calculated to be 169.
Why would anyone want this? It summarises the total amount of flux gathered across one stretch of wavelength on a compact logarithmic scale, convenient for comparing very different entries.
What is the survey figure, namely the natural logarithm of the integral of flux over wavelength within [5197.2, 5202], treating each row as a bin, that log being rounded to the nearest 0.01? 6.20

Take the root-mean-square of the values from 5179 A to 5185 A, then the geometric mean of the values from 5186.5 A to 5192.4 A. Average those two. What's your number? 93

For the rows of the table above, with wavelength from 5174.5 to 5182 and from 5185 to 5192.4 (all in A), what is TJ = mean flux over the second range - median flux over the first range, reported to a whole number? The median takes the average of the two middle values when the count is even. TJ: -7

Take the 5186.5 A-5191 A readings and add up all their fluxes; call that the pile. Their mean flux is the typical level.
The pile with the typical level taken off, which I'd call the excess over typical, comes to 295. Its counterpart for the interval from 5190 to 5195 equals 293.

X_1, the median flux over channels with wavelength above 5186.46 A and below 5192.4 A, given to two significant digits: 96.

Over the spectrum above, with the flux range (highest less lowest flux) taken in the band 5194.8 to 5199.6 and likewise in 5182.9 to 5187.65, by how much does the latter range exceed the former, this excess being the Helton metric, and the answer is 25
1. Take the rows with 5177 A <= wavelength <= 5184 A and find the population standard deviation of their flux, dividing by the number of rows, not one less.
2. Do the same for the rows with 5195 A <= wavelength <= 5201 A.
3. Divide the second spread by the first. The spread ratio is 0.22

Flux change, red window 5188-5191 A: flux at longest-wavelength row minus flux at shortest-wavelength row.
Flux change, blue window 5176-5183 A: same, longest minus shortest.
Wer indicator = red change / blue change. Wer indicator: -0.11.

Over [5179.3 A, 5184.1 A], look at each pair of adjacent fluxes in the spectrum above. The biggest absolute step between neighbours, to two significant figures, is 25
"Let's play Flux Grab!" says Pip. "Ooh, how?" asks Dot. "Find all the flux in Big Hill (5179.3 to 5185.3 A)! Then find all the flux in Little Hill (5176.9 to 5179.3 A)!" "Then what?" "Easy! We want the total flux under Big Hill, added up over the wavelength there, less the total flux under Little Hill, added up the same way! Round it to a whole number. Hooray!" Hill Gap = 265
